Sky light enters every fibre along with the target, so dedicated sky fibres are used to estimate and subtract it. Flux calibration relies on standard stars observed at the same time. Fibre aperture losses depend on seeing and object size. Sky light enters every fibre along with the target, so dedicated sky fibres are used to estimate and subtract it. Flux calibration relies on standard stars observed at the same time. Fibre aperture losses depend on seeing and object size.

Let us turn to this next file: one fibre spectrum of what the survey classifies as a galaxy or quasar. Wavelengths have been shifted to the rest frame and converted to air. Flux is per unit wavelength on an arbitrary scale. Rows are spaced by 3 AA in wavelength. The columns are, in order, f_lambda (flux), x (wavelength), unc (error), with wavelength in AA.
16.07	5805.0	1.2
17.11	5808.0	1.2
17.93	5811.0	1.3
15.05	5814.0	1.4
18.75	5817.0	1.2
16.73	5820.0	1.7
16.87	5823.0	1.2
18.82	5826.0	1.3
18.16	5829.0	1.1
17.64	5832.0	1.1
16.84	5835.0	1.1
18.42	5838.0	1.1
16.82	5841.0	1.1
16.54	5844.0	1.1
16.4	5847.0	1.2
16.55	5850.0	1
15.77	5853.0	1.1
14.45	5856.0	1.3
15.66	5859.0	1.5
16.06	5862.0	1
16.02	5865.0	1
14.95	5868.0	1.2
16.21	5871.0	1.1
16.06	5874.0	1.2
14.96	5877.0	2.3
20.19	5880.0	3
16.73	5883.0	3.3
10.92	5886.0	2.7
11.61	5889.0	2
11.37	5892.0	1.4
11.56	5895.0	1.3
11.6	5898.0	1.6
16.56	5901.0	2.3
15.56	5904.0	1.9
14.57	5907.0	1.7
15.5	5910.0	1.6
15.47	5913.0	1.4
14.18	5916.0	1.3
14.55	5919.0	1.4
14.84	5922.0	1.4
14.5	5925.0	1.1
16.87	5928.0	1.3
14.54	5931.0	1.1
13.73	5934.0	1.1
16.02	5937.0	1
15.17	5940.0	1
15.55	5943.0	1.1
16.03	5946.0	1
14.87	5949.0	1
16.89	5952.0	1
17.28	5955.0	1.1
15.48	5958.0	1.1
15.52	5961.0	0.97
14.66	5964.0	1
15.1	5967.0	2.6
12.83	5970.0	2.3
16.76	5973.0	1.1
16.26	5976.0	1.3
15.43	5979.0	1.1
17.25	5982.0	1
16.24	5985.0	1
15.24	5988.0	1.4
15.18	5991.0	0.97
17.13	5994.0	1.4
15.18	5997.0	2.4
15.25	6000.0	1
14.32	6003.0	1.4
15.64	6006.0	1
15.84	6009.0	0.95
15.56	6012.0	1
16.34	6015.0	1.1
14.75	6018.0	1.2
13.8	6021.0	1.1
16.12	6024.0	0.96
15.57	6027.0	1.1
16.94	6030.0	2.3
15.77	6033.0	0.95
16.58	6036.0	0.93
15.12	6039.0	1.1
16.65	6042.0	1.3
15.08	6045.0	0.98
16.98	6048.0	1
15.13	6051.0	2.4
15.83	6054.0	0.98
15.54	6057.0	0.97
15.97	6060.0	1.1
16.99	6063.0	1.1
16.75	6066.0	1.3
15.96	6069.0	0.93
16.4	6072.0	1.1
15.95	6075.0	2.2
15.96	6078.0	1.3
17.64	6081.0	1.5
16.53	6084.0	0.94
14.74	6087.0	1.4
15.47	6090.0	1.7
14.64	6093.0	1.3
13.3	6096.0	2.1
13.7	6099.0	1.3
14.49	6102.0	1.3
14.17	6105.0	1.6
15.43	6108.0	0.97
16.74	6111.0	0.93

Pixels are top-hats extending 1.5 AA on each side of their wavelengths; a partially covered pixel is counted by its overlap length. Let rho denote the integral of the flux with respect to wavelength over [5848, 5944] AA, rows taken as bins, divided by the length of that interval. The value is 15.0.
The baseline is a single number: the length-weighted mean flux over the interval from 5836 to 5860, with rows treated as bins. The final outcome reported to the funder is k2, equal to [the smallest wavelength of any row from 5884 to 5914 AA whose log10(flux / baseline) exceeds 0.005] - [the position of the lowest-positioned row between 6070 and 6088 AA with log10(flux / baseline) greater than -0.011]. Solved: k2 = -171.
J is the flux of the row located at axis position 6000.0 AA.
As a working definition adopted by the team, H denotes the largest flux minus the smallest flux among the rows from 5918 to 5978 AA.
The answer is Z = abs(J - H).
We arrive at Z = 10.8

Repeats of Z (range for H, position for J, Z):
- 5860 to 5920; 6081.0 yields 8.4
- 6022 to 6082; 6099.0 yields 11.1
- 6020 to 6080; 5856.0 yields 11.3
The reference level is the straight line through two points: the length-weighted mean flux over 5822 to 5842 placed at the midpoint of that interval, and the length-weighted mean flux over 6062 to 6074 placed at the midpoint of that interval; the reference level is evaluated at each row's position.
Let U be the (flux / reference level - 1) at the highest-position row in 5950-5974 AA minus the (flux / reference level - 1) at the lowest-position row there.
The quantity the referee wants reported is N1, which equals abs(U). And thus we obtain 0.00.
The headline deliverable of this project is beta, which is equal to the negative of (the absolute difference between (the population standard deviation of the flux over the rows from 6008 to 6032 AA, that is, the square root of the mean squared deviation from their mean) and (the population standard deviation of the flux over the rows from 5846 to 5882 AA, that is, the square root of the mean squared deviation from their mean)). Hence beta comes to -0.5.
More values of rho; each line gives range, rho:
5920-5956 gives 15.5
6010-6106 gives 15.6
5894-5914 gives 14.4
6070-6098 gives 15.6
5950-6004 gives 15.7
